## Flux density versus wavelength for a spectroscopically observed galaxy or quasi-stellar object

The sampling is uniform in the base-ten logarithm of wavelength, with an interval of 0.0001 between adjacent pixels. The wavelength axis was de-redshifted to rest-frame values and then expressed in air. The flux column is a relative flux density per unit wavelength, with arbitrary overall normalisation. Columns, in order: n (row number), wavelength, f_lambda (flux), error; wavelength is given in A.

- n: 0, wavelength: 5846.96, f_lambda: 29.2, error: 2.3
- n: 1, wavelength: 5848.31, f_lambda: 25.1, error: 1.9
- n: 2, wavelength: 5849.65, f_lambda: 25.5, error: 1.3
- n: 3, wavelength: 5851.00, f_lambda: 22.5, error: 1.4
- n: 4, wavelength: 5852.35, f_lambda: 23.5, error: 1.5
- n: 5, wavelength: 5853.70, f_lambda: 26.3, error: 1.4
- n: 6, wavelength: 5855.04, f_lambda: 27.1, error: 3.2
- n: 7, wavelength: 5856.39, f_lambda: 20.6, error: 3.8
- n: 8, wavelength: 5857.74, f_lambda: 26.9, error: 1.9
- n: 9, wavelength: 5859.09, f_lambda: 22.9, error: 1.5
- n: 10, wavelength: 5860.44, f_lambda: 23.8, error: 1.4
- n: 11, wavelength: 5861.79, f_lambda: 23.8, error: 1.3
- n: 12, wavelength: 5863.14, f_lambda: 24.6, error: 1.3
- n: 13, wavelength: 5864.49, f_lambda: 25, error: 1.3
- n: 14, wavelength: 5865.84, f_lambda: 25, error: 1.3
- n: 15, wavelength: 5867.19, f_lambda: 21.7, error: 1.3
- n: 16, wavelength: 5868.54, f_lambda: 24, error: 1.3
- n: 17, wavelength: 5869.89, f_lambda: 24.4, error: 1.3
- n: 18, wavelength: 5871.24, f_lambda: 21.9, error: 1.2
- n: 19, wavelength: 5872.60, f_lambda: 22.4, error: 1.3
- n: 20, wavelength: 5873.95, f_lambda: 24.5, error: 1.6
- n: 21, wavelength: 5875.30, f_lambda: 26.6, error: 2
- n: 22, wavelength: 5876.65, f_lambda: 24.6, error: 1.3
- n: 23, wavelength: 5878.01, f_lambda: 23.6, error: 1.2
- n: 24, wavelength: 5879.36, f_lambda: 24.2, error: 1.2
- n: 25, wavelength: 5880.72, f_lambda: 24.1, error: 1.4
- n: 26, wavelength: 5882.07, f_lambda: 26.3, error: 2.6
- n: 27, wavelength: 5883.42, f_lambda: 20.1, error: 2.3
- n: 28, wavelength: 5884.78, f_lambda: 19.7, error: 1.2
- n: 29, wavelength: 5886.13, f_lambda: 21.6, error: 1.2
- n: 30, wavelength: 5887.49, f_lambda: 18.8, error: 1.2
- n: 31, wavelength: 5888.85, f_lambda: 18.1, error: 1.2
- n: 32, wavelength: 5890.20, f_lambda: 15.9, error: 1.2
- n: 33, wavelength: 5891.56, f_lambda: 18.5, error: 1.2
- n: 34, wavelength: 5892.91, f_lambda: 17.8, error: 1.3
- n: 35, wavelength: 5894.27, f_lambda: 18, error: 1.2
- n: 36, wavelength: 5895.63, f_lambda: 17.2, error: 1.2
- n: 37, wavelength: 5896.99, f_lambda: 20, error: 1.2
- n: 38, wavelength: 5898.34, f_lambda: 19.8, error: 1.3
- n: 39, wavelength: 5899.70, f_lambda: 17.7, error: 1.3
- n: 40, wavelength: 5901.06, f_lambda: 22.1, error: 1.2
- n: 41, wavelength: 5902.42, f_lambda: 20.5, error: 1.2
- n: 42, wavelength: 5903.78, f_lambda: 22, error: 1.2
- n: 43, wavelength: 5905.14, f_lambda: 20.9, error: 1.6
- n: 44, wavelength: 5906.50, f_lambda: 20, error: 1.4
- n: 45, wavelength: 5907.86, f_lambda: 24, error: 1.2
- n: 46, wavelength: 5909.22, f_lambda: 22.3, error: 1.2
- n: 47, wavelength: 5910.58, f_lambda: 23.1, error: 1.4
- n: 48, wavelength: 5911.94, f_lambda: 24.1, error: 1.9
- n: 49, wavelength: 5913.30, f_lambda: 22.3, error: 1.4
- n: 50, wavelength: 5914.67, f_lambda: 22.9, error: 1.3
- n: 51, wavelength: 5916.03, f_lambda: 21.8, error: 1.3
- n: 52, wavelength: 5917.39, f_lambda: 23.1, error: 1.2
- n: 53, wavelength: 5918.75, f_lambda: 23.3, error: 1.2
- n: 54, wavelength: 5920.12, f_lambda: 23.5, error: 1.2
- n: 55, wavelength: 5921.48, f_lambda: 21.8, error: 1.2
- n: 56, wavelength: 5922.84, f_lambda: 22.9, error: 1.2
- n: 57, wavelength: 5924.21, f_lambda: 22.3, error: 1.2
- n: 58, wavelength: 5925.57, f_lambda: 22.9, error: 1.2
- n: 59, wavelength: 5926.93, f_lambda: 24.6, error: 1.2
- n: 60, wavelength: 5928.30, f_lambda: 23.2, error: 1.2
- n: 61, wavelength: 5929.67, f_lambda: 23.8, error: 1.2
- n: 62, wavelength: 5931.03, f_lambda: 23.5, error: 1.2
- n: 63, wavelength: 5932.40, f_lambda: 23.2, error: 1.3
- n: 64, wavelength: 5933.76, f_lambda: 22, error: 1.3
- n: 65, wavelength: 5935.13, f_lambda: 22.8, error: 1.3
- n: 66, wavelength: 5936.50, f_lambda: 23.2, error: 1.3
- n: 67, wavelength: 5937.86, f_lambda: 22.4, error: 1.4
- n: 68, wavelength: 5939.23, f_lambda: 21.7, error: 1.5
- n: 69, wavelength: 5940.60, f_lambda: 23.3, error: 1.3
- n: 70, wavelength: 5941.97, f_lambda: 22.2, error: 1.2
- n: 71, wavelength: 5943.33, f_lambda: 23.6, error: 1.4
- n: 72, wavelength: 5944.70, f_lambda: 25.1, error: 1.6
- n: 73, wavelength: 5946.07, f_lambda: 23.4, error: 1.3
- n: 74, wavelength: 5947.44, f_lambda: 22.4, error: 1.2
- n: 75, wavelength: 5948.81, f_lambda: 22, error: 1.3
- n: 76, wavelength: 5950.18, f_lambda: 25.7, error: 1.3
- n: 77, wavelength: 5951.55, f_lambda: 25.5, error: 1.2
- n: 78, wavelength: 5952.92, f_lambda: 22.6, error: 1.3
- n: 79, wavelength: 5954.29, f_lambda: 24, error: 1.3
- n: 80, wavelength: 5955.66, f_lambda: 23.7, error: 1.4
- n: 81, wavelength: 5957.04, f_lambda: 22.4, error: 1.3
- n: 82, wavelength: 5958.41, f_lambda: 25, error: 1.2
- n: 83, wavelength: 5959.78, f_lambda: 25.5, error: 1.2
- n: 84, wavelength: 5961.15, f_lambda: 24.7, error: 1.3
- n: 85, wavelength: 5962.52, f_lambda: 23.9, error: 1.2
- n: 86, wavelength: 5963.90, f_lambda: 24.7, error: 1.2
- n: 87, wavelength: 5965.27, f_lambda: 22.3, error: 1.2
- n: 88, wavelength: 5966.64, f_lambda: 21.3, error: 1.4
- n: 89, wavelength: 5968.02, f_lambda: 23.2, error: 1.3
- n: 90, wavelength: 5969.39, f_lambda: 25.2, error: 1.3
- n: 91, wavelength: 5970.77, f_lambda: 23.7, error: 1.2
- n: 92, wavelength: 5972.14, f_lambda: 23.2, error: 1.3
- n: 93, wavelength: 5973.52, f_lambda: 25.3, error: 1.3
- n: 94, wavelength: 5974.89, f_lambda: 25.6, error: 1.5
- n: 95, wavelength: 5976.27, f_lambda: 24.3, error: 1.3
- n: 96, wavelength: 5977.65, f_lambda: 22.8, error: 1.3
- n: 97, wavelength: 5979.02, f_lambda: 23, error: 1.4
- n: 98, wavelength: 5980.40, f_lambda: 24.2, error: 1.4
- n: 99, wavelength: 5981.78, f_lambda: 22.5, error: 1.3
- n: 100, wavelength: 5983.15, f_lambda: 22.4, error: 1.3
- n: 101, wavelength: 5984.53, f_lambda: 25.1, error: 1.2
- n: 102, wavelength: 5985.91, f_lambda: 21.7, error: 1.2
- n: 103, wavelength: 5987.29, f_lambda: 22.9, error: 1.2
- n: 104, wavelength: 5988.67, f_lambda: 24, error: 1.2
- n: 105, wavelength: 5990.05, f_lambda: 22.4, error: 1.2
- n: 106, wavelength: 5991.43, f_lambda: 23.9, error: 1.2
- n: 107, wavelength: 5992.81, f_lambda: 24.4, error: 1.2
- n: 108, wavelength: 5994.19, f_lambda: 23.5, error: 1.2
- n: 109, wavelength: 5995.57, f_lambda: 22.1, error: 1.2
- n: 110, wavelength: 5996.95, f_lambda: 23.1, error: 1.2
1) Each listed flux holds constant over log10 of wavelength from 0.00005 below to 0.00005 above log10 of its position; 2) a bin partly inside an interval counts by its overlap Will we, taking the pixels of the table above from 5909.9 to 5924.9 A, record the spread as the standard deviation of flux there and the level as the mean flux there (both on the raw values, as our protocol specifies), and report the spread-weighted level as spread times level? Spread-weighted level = 16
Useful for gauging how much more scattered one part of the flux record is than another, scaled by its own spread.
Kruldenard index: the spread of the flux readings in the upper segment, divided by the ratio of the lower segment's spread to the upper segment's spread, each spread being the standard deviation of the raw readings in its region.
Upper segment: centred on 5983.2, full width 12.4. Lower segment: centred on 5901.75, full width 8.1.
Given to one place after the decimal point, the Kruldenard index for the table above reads 0.7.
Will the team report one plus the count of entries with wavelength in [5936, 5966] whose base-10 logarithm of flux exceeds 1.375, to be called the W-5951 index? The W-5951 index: 10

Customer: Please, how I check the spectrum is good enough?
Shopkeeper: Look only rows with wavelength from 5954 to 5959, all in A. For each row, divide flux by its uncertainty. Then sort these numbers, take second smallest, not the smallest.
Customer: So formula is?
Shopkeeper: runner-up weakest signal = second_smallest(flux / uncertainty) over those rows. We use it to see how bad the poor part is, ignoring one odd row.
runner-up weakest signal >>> 17.2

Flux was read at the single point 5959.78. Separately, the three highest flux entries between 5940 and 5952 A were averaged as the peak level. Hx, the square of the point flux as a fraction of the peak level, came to 1.01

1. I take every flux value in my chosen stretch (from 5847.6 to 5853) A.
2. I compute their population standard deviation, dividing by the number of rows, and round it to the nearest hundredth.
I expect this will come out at 1.21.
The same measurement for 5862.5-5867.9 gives 1.38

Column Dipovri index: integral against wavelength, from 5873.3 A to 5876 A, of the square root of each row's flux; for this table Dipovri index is 14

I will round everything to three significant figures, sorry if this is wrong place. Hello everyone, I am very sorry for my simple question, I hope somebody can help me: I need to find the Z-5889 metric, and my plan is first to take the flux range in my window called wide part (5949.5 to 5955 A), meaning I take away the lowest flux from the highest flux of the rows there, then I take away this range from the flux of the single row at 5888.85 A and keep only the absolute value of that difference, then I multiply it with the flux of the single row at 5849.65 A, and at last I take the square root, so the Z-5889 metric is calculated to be 19.6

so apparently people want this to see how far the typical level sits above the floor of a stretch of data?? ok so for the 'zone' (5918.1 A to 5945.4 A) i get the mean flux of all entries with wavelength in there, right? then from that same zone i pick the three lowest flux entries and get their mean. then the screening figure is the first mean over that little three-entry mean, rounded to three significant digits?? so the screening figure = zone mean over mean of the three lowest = 1.06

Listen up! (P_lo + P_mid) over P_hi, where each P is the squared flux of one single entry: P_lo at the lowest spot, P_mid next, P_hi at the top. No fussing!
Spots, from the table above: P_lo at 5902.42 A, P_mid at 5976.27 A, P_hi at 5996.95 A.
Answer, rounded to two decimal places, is 1.89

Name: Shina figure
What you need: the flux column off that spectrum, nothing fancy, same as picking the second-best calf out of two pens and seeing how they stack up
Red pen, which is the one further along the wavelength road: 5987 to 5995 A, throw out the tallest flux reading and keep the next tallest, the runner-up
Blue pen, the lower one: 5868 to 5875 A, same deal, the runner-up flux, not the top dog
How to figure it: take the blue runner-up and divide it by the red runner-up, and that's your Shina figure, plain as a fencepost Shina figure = 1.02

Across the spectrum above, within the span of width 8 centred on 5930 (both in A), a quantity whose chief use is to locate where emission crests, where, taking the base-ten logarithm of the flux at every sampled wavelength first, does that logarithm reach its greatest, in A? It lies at 5926.93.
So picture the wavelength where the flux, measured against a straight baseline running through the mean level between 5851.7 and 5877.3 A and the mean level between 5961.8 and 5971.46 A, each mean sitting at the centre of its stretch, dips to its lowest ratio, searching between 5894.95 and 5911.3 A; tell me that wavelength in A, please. 5895.63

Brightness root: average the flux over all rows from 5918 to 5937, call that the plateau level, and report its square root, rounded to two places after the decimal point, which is 4.80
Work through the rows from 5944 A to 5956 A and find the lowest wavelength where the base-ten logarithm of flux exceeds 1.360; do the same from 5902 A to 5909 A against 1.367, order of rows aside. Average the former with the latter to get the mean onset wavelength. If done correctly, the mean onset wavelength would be 5926.3 A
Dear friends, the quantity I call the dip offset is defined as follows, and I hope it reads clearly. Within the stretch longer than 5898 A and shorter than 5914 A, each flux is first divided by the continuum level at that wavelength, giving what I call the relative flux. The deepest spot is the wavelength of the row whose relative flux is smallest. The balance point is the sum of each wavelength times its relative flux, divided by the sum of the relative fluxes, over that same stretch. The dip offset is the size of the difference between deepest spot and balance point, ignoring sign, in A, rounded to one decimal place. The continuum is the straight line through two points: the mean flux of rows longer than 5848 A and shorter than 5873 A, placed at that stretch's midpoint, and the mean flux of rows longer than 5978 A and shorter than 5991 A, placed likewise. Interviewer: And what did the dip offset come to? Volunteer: 6.4 A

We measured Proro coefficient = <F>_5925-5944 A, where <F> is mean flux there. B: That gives 23.0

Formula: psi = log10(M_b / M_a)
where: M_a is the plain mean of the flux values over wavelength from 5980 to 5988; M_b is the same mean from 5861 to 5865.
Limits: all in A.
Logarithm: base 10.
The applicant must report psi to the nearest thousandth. 0.024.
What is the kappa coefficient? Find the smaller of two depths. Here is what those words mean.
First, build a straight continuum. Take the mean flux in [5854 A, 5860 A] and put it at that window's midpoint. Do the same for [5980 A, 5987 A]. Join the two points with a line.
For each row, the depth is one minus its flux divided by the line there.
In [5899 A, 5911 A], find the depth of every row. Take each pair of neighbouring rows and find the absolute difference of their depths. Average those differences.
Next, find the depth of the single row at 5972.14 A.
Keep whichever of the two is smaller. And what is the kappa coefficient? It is 0.00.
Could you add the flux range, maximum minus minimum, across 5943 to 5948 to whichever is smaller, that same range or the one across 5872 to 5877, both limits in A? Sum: 5.4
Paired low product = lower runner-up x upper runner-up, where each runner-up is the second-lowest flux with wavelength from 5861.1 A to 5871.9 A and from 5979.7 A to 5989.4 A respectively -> 491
